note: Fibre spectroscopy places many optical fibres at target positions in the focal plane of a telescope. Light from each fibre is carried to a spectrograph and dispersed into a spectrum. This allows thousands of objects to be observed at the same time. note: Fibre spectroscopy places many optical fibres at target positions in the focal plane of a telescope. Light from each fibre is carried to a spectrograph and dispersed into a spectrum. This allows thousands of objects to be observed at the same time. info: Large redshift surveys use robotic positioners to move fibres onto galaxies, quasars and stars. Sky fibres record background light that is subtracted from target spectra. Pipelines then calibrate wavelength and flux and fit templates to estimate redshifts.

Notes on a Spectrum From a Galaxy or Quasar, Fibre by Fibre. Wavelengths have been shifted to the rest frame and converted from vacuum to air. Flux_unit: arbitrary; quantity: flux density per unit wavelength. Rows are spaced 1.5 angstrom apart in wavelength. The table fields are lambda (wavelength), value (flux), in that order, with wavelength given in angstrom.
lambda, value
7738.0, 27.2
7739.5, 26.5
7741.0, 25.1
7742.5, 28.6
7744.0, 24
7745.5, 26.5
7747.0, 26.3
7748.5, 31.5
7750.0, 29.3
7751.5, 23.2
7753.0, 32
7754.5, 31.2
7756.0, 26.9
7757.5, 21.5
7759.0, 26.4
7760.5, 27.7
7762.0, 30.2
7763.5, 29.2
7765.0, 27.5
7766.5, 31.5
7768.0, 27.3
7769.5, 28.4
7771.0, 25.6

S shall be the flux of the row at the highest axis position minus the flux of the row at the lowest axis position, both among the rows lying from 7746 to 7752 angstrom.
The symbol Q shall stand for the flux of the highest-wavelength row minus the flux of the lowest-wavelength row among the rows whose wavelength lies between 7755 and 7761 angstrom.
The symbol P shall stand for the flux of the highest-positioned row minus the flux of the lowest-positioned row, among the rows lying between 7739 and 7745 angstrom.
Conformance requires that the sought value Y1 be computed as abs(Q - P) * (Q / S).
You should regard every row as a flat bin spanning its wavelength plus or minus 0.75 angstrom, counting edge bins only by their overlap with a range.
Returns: -1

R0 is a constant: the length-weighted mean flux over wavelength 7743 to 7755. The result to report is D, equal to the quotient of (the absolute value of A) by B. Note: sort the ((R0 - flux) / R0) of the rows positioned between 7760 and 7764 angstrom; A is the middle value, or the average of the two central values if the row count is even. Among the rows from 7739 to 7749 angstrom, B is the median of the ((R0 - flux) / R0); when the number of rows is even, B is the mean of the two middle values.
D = 0.9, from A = -0.04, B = 0.052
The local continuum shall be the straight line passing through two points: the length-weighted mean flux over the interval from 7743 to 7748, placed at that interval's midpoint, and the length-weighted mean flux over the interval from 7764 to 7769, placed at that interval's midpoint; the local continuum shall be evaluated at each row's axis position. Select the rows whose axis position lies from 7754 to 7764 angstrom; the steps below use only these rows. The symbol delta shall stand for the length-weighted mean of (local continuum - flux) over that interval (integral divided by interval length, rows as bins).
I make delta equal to 0.3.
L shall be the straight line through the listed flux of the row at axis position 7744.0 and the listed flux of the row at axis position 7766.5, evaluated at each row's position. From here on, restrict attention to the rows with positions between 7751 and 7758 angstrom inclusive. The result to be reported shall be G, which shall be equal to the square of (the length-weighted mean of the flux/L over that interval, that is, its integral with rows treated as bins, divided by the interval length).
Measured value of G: 0.99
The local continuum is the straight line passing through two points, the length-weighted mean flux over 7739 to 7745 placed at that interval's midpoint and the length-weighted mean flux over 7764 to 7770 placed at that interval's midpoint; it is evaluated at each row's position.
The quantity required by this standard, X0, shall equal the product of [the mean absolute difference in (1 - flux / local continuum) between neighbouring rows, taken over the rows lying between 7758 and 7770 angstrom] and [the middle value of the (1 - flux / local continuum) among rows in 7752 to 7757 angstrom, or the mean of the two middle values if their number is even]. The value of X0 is -0.0110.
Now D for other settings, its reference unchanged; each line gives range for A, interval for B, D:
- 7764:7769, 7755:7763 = 0.4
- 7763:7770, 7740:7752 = 0.3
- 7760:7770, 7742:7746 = 0.3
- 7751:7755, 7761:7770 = -3.8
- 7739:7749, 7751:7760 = 1.1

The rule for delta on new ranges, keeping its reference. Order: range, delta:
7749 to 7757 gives -1.4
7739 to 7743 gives -1.2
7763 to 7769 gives -0.1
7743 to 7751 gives -1.2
